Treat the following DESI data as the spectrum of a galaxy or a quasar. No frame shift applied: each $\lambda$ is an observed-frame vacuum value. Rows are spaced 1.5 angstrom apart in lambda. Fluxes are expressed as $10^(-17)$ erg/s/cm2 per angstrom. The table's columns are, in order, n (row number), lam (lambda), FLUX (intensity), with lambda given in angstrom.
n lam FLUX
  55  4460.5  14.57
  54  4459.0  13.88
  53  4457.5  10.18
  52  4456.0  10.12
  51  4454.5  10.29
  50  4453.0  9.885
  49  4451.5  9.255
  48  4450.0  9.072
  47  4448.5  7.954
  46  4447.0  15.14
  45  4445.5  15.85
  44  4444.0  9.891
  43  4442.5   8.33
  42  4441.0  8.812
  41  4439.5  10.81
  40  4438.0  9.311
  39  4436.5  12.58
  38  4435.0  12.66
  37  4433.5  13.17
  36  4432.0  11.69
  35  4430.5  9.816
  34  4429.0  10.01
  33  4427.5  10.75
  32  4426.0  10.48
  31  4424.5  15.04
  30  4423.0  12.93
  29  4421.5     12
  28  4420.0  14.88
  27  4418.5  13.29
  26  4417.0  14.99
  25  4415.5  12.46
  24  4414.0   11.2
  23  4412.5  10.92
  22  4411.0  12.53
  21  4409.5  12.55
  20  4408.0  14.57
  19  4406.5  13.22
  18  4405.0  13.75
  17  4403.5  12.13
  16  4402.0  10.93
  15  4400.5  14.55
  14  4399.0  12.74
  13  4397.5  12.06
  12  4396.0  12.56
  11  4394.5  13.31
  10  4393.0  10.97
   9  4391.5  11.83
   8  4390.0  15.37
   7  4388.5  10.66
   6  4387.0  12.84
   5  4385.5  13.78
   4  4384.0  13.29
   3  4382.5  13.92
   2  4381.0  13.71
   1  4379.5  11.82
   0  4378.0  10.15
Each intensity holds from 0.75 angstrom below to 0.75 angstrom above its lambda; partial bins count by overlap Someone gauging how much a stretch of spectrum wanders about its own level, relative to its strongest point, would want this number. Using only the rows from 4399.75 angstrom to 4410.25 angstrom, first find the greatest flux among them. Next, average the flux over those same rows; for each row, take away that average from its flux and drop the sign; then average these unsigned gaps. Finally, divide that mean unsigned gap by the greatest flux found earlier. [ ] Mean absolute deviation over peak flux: 0.072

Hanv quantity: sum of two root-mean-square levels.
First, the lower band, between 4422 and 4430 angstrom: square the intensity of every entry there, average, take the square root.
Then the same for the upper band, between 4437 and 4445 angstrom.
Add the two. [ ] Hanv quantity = 21.5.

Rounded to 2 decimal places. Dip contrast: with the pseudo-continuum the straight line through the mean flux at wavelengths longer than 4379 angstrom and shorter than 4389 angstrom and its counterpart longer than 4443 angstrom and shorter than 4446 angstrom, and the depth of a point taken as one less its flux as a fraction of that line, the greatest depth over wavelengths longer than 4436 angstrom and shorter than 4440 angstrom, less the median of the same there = 0.12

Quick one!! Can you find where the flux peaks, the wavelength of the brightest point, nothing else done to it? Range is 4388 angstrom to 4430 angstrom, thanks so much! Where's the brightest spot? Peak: 4390.0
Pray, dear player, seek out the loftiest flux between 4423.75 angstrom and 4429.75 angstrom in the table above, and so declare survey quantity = 15.04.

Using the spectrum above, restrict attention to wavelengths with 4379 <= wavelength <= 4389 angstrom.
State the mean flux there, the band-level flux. 12.9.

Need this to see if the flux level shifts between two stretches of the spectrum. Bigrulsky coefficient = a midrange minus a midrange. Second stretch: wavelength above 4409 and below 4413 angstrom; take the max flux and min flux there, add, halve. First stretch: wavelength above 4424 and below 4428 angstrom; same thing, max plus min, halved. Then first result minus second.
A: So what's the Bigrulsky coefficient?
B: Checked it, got 1.0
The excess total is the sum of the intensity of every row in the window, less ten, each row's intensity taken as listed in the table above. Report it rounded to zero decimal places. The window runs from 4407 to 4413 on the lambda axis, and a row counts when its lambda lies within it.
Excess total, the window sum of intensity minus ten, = 41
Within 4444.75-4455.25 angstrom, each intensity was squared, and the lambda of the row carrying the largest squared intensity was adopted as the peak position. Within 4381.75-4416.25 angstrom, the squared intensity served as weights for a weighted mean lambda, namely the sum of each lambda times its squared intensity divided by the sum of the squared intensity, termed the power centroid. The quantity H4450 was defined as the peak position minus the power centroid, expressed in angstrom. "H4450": 46.9 angstrom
